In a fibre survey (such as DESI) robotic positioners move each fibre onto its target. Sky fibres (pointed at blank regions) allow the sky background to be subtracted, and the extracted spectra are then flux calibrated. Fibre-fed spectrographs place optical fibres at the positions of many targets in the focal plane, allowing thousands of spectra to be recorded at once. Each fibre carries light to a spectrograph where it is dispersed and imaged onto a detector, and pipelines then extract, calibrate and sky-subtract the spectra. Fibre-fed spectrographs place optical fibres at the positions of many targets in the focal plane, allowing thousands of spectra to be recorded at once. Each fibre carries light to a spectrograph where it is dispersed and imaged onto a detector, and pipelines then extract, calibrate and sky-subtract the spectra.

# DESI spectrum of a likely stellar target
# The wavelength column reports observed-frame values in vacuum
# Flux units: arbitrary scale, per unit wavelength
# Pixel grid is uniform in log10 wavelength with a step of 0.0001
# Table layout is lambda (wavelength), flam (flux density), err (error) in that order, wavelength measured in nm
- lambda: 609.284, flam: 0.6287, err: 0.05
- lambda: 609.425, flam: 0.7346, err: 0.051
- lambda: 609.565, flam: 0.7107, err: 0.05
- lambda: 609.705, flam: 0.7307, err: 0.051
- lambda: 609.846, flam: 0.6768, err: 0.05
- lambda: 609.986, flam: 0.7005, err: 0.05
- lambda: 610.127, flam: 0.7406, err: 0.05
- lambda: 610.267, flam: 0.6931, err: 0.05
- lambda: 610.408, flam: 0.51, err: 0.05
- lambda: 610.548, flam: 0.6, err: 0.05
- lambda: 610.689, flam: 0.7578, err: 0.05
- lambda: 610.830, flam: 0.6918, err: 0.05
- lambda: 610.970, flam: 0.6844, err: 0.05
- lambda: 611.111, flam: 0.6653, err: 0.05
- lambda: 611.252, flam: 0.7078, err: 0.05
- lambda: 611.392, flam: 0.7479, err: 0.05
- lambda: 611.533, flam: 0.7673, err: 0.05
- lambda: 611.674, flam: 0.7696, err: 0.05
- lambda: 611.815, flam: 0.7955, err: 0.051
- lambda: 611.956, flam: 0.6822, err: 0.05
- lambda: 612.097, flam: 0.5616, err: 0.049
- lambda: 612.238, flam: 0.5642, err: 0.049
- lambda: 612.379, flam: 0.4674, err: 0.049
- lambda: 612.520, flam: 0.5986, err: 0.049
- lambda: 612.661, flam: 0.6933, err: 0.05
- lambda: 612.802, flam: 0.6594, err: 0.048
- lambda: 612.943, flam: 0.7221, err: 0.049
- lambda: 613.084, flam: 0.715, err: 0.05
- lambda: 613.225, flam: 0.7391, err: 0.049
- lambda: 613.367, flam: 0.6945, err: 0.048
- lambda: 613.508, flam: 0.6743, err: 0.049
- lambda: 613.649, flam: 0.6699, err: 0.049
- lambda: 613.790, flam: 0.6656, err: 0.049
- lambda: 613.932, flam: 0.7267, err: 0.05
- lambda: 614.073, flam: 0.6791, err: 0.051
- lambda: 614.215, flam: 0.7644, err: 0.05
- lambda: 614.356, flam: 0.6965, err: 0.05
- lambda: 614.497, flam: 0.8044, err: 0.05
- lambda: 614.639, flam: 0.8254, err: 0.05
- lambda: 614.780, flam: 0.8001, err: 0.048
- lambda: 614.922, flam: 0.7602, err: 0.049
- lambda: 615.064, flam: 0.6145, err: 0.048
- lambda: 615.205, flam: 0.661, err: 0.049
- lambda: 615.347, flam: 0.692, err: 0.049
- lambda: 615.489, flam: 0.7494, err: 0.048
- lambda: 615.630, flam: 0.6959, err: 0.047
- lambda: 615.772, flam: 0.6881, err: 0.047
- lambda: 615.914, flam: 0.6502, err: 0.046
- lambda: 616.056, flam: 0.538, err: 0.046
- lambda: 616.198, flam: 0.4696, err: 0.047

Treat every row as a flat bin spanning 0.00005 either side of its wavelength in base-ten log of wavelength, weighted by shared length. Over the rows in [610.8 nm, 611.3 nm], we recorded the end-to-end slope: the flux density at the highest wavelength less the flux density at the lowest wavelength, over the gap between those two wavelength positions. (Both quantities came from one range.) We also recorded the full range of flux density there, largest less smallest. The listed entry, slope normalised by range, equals 1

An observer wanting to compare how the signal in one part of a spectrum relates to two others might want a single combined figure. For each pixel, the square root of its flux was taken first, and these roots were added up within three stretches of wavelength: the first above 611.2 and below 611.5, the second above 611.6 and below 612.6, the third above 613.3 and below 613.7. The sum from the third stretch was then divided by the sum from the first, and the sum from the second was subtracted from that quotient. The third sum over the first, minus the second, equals -4.1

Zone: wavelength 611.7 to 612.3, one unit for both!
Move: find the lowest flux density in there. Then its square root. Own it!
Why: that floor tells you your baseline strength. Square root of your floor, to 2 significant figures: 0.75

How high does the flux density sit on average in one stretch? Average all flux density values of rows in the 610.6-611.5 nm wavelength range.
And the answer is 0.709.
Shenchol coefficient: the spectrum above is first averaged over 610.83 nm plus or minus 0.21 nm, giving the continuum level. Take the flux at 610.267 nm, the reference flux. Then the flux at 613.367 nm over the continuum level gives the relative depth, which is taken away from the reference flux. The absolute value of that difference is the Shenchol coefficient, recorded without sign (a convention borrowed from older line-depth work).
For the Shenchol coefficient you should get 0.28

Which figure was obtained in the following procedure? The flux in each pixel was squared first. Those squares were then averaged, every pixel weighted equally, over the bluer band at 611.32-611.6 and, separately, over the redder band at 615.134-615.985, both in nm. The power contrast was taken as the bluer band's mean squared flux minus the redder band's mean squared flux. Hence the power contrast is 0.10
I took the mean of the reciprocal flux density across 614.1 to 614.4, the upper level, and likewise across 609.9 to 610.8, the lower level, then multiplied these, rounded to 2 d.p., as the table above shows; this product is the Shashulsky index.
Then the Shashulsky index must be 2.10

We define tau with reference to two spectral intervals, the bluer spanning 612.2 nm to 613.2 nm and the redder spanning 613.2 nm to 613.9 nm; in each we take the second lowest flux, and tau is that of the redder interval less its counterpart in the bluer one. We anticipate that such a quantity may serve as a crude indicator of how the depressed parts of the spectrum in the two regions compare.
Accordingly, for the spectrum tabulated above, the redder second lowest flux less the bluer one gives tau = 0.11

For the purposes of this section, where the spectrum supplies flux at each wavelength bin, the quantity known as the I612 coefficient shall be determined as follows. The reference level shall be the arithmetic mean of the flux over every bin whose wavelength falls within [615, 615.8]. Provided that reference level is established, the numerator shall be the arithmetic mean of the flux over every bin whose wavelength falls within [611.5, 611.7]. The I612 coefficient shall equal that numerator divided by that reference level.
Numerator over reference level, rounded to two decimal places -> 1.12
